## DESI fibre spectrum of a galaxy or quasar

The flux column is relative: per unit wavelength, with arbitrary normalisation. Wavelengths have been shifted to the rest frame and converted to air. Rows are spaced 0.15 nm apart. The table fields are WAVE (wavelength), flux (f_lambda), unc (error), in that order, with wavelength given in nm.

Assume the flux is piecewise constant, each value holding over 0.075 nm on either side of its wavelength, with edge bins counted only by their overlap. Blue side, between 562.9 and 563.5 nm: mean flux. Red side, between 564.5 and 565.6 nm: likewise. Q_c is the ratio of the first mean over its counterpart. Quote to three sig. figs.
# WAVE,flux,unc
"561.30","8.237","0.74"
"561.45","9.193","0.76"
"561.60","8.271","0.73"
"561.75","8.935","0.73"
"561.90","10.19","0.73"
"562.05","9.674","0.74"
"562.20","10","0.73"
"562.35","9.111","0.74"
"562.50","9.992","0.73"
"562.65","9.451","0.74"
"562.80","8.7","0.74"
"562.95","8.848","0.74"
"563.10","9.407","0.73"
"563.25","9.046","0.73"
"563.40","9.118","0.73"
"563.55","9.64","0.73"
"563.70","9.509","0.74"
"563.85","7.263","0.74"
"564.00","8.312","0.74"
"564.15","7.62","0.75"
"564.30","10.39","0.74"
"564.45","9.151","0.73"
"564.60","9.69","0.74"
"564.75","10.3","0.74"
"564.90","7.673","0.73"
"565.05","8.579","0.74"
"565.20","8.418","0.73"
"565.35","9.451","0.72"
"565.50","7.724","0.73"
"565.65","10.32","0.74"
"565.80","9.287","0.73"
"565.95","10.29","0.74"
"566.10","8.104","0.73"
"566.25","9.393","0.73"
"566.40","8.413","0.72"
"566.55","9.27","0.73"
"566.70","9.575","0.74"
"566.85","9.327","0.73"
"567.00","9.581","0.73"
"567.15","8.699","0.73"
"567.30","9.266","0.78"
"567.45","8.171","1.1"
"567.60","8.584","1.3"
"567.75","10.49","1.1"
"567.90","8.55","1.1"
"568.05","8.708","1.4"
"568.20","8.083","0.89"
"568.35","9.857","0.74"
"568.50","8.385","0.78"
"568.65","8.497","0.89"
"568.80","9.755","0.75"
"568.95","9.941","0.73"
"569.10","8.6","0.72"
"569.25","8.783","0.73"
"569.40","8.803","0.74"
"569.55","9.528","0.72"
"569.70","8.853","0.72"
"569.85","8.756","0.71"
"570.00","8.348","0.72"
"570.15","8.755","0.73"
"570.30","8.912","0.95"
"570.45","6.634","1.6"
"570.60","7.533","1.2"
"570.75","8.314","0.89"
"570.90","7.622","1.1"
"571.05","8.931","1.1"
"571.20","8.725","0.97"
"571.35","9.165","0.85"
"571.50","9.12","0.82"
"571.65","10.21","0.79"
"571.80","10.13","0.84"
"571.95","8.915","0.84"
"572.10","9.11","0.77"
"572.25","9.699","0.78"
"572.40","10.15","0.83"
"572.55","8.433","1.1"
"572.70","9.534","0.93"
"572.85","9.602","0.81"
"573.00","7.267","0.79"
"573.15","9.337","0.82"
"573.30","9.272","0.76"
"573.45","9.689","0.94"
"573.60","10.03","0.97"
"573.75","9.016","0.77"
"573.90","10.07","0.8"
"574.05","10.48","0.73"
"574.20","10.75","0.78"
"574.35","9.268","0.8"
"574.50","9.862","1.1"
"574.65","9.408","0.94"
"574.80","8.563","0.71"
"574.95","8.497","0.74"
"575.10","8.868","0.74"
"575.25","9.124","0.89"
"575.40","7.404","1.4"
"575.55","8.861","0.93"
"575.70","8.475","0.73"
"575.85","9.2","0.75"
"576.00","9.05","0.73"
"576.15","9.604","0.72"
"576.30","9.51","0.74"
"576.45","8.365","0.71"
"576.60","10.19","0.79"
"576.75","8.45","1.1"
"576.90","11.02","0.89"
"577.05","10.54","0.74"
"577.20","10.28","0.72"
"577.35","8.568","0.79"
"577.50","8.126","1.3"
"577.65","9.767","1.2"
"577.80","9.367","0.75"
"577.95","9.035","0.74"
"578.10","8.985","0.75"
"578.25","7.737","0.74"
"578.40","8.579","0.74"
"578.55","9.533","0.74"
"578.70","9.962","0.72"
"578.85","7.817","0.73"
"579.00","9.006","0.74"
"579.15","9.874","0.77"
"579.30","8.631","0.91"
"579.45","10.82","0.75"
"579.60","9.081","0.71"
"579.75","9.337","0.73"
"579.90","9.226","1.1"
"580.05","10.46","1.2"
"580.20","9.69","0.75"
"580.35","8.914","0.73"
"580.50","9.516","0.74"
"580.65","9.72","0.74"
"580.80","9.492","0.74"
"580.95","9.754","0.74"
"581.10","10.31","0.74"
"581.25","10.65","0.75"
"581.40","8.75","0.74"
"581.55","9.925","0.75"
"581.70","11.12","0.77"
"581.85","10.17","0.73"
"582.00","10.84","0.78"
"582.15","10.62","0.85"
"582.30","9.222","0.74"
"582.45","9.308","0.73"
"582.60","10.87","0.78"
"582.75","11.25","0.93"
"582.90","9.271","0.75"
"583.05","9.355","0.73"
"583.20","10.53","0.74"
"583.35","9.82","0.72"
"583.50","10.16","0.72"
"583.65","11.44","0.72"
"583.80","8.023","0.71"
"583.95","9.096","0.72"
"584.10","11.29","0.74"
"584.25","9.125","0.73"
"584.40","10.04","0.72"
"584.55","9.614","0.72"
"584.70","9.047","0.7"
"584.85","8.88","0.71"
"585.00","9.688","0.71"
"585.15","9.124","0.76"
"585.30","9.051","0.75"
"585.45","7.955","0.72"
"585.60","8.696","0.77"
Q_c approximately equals 1.03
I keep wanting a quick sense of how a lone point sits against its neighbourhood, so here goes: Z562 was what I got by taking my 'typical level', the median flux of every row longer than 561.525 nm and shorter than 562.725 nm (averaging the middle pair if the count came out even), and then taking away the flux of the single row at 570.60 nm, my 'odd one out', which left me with 2.0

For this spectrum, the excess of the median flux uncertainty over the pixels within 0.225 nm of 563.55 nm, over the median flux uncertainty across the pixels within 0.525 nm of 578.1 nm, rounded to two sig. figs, -0.010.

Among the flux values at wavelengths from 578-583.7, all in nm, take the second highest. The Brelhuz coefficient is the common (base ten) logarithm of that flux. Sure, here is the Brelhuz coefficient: 1.05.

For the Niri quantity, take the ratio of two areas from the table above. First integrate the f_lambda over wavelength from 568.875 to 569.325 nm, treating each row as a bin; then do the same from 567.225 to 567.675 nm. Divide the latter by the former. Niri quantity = 0.95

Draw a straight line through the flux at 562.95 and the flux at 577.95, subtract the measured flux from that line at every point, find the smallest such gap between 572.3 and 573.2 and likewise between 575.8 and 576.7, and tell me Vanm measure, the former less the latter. -0.01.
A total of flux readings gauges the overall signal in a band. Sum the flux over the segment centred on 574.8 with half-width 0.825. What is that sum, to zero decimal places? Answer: 101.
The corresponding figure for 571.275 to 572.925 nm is 104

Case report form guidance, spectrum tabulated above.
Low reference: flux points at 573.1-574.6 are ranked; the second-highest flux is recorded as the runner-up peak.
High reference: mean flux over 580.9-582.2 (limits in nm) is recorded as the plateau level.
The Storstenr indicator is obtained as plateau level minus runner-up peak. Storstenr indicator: -0.24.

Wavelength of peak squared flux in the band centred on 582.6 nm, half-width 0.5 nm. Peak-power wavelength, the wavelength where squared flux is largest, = 582.75 nm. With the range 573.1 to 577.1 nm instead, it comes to 576.90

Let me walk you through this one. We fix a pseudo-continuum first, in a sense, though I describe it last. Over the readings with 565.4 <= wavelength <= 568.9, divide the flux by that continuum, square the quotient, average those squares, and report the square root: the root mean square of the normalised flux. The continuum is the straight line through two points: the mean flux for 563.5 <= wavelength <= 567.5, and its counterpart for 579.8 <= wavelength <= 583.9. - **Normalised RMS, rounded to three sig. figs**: 0.998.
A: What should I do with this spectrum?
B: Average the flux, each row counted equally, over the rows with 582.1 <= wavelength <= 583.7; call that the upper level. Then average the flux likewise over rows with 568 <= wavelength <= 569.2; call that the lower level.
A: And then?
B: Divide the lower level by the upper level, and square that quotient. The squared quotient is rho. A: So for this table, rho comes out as 0.78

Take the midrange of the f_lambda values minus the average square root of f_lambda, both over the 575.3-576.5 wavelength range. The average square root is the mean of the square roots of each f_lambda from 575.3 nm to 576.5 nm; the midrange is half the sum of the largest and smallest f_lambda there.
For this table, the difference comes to 5.5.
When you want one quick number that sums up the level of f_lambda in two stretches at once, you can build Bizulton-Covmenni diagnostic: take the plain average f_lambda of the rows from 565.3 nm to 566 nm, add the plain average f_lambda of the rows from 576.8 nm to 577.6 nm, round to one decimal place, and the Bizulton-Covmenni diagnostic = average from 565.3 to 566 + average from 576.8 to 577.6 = 19.1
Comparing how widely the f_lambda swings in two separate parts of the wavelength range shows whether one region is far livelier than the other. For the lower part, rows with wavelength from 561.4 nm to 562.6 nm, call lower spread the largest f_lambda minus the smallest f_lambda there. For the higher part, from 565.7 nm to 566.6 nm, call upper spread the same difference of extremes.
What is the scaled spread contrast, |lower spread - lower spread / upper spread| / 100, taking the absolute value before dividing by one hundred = 0.010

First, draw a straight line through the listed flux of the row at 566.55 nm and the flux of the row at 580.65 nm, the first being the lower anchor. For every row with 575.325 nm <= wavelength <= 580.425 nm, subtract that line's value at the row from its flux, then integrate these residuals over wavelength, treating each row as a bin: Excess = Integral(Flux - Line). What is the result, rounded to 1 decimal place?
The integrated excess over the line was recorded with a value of -2.1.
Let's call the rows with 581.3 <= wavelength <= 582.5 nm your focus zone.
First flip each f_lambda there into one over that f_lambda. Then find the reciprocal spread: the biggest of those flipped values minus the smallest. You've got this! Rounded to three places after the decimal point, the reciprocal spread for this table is 0.024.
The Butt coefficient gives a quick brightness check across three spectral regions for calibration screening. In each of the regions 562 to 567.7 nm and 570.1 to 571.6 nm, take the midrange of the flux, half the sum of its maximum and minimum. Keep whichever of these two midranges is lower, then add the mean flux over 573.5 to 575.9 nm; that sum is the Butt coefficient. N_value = 17.1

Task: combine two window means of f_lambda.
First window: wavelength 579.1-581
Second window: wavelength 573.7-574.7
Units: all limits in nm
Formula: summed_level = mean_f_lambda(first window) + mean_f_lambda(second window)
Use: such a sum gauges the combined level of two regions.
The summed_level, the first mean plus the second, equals 19.4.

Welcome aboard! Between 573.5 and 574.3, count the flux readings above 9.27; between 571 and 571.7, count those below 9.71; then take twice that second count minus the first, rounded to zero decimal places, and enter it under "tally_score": 4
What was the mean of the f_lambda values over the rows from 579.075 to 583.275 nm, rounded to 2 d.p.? 9.88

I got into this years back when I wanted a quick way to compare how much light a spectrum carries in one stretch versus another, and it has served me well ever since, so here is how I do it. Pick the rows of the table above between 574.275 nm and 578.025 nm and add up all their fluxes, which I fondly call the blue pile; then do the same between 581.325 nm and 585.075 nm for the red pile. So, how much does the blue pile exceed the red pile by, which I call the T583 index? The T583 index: -18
